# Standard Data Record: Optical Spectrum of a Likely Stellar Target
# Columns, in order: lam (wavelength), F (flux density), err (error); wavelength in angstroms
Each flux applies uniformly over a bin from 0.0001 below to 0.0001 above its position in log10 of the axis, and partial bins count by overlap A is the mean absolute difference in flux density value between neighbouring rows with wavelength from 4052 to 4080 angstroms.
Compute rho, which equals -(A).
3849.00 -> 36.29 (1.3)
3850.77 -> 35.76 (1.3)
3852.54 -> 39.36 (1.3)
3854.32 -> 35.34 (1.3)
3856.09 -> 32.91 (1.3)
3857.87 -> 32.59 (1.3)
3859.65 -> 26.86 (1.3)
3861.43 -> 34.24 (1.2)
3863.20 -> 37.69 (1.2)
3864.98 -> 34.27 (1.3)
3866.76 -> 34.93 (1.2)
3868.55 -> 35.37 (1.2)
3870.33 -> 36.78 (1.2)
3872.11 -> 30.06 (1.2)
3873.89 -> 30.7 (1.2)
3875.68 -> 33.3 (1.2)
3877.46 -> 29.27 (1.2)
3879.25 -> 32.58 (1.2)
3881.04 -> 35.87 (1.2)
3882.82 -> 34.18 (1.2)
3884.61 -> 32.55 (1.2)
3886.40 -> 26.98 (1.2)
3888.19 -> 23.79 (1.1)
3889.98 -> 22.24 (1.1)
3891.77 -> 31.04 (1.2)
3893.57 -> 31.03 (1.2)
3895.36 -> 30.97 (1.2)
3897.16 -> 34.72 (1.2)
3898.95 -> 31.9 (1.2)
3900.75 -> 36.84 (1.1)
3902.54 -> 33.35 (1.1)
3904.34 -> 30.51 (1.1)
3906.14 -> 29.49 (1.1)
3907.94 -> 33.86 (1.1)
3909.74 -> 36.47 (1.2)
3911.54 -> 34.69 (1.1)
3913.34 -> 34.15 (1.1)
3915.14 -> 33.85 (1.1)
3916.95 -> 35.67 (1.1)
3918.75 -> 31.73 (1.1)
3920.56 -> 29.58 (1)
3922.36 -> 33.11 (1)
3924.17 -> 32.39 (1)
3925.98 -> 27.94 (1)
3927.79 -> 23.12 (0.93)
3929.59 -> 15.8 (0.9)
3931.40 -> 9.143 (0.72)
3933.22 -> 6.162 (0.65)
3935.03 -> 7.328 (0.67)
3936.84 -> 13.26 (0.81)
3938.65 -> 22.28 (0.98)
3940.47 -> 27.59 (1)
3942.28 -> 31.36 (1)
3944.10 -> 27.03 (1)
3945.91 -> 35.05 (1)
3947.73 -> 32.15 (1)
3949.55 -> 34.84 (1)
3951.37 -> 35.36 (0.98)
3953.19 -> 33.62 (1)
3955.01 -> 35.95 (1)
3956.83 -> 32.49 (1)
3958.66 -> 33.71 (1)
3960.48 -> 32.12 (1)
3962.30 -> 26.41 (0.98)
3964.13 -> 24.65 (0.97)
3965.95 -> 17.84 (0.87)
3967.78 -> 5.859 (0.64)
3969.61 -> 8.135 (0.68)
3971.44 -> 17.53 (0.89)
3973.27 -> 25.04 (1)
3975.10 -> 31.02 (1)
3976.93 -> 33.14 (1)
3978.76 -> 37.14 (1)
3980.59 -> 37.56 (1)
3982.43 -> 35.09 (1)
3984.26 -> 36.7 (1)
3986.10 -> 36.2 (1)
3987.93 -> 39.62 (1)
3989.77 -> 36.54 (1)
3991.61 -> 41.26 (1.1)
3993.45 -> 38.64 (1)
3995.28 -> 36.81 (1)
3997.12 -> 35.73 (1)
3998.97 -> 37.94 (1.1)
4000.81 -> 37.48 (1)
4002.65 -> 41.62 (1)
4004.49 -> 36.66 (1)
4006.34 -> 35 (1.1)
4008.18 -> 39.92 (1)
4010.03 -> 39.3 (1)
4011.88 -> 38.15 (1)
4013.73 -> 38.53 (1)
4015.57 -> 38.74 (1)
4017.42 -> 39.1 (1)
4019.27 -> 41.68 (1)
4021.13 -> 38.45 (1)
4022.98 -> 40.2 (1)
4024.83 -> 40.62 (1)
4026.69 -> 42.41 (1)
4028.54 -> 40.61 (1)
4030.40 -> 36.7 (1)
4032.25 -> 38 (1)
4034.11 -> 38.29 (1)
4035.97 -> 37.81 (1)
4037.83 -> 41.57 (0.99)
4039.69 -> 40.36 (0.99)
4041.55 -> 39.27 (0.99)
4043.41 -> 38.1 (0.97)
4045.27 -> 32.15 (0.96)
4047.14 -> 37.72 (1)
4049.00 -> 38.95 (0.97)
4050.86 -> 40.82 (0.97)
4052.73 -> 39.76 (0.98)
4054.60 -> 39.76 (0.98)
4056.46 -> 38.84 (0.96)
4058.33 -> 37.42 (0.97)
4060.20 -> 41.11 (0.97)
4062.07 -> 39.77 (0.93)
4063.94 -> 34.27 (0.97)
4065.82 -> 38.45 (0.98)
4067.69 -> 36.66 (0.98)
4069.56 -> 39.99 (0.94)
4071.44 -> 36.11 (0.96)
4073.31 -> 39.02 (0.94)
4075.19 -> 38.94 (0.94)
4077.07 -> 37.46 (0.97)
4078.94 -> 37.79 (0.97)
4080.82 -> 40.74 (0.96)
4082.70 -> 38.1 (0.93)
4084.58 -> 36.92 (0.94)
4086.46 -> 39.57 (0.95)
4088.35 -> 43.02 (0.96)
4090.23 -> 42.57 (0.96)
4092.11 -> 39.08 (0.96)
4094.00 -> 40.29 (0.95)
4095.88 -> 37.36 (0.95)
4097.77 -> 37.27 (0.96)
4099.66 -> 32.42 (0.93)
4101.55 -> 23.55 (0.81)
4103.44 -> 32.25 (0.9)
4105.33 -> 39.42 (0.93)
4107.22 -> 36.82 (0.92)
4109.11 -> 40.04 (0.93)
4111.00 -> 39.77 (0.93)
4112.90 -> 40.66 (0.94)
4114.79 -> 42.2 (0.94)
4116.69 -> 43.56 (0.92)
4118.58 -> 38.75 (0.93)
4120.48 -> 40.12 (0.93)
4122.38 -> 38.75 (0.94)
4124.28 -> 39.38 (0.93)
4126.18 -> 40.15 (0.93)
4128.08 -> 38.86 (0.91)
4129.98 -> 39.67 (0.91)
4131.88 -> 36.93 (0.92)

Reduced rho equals -2.2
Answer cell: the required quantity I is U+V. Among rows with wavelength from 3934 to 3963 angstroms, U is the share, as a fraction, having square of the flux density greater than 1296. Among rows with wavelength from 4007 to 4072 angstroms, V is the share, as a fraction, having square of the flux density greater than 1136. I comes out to 0.97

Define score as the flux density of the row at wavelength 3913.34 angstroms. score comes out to 34.15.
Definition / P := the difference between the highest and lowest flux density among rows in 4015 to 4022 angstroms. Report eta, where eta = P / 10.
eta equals 0.3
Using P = 3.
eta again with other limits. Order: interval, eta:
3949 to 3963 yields 1.0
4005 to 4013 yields 0.5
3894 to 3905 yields 0.6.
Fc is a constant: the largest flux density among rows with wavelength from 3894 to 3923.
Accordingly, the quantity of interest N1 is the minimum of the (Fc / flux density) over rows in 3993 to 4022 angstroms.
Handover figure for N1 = 0.88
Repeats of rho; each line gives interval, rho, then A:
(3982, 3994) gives -2.7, 2.7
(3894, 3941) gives -3.5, 3.5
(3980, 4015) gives -2.3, 2.3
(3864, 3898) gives -2.7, 2.7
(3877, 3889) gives -3.1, 3.1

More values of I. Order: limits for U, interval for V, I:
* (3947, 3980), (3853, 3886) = 0.56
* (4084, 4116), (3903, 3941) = 1.11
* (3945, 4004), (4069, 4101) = 1.32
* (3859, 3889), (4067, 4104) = 0.97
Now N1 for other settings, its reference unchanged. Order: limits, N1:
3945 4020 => 0.88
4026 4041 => 0.87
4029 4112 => 0.86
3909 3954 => 1.01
